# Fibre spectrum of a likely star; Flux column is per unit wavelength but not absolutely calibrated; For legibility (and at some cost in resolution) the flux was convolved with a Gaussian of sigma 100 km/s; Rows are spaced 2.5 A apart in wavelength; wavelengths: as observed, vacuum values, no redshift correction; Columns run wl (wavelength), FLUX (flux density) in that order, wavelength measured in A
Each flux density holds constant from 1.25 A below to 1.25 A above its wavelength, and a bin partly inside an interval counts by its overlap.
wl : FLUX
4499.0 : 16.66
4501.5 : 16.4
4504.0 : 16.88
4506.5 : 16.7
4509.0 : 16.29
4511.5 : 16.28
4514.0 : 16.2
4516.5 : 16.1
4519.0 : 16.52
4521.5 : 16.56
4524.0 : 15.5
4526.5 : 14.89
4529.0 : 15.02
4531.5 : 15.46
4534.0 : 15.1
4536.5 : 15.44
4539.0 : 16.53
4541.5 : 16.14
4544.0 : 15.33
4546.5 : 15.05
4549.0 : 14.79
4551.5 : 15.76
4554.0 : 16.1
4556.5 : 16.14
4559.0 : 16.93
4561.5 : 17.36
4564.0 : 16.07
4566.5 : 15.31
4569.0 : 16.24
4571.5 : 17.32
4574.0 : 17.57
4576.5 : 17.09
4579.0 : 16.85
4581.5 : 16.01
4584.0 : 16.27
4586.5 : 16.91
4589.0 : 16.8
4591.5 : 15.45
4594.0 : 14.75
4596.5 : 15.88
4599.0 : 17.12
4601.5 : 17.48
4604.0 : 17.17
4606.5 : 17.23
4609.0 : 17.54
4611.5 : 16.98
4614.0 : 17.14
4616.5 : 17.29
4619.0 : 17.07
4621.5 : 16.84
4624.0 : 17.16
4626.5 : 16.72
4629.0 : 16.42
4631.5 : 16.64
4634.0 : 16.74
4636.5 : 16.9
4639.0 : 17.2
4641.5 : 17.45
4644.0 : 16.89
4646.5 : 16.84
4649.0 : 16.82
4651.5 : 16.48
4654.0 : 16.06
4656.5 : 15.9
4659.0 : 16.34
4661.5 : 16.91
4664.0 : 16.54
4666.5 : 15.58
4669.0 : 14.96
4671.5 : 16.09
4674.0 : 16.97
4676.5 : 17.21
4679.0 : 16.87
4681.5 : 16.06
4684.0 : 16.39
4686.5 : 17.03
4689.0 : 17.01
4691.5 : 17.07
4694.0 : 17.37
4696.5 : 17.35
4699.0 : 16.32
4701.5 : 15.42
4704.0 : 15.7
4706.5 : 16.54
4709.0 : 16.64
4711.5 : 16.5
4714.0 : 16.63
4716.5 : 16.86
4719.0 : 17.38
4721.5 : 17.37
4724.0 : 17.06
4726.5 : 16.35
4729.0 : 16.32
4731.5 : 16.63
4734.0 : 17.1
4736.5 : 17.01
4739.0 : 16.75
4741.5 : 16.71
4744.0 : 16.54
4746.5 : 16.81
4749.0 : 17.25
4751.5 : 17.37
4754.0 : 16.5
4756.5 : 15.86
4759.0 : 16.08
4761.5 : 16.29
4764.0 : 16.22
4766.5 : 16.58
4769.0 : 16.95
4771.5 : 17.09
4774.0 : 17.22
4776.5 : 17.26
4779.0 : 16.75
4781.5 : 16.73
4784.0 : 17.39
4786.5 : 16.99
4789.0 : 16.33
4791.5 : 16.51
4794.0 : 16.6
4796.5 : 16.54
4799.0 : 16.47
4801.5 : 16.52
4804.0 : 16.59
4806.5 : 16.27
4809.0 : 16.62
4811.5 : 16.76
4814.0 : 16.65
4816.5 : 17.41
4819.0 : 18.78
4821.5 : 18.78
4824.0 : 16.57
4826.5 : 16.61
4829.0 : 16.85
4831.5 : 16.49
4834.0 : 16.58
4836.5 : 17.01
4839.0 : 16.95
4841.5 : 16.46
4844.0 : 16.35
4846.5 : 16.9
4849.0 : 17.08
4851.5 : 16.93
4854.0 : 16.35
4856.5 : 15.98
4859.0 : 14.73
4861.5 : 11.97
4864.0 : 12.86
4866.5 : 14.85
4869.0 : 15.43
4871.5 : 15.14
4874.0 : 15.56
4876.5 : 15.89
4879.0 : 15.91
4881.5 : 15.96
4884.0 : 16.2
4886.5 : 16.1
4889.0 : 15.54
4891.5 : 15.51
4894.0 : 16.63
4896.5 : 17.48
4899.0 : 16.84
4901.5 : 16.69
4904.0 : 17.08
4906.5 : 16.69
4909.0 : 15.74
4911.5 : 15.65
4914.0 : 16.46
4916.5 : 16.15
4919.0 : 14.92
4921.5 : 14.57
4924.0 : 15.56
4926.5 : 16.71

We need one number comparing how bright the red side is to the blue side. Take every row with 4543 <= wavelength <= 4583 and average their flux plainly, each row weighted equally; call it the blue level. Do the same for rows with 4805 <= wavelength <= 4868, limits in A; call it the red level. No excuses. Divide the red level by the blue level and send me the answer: 1.01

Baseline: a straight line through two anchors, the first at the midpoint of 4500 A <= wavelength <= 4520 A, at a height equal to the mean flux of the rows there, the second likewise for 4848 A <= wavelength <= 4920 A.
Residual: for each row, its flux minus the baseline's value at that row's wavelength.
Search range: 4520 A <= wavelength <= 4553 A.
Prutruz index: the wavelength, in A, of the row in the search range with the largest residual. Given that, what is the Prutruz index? 4521.5 A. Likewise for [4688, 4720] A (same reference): 4719.0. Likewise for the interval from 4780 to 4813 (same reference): 4784.0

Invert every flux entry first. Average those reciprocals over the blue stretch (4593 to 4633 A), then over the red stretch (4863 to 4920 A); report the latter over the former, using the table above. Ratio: 1.06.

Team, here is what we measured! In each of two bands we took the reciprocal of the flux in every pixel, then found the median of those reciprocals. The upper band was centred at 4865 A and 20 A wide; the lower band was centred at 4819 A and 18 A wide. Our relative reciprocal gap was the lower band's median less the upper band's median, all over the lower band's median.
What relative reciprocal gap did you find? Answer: -0.118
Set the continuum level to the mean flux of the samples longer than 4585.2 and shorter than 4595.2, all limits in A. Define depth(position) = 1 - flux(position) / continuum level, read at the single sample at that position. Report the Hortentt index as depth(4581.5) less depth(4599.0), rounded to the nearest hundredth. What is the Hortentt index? 0.07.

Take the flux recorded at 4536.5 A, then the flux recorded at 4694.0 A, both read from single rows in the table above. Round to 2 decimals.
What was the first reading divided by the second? 0.89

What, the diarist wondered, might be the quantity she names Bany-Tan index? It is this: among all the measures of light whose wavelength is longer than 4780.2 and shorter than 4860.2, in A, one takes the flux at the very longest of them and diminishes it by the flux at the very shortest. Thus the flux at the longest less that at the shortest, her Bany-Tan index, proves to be -2.0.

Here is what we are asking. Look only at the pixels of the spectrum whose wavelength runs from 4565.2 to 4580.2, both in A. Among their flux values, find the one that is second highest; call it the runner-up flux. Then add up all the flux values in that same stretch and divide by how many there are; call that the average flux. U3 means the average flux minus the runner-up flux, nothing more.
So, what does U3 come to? -0.59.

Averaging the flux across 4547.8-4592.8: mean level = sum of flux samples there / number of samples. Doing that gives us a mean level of 16.4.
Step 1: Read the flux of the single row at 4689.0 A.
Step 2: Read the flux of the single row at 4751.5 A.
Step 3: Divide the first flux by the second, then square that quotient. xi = 0.96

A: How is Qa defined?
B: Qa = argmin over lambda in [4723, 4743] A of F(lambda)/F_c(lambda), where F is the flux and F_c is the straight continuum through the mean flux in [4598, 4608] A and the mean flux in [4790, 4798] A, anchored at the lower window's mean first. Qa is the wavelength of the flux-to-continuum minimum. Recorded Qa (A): 4729.0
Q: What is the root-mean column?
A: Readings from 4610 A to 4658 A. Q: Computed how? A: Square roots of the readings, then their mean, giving 4.10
